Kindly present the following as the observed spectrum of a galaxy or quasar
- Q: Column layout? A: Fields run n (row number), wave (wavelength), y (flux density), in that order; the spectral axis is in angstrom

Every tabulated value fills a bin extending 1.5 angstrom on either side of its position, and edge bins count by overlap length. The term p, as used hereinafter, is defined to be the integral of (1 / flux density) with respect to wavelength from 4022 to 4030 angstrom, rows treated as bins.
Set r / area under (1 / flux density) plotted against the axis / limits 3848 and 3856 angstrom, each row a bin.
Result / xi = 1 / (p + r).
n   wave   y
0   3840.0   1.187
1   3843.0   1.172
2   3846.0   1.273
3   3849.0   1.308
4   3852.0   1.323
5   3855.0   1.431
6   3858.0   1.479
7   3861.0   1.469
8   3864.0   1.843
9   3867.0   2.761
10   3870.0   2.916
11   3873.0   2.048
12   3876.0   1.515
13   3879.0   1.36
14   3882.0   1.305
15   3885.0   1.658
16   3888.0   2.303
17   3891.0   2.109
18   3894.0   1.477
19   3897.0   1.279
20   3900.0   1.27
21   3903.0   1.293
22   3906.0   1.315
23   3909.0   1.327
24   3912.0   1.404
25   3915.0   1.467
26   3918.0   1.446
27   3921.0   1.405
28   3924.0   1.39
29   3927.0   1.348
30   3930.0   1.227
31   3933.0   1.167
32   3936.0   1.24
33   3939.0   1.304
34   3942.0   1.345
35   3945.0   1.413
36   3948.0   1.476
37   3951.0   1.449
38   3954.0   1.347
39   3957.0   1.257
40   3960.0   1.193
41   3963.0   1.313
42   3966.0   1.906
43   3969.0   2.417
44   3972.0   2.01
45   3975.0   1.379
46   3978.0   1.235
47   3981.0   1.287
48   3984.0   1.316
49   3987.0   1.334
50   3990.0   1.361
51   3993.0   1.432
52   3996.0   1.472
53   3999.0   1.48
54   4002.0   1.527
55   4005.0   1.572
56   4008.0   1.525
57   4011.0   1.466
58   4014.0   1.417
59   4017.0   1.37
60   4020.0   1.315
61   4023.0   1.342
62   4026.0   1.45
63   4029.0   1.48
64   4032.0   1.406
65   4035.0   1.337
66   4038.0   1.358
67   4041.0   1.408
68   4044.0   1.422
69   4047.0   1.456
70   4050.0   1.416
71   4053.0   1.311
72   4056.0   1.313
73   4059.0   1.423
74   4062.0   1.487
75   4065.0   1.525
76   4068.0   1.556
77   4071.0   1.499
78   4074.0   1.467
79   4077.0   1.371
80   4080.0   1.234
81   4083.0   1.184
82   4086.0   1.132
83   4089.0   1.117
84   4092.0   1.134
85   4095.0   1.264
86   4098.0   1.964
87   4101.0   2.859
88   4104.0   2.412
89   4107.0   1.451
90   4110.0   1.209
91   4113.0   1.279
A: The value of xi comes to 0.087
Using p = 5.62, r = 5.9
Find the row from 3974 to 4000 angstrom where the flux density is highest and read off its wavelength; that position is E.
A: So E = 3999.0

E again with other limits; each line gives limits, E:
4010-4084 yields 4068.0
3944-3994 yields 3969.0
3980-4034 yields 4005.0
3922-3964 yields 3948.0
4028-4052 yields 4029.0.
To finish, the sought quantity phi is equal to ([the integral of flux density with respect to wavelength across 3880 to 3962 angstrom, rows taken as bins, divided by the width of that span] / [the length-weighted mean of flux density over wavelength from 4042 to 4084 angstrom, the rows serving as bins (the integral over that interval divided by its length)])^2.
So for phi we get 1.01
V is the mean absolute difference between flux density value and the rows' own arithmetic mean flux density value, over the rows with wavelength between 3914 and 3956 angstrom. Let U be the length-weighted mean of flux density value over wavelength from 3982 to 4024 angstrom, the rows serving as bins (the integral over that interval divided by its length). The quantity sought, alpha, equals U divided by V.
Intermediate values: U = 1.42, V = 0.08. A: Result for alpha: 19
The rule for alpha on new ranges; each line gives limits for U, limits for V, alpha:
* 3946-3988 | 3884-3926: 7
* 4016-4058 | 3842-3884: 3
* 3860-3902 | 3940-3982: 7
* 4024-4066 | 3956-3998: 5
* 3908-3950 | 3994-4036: 21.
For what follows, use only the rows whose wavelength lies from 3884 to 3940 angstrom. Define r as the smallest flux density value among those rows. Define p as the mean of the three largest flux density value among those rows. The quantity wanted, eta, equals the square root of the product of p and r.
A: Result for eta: 1.54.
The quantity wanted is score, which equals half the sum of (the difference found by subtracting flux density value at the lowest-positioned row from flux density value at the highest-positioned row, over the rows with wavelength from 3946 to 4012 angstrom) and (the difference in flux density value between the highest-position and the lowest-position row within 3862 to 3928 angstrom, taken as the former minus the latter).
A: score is -0.25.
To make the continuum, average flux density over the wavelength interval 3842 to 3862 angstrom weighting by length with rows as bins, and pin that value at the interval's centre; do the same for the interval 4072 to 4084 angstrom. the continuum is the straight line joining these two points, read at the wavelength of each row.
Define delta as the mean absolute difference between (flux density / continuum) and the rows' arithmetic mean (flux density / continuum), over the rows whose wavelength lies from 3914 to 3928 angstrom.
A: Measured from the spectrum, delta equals 0.027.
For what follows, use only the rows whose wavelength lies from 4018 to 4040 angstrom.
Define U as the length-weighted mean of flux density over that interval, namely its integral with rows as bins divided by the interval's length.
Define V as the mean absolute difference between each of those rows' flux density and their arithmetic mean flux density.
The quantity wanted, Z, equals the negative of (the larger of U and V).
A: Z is -1.38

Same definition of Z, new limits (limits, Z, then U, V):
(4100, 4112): -1.92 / 1.92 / 0.65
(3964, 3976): -1.93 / 1.93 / 0.29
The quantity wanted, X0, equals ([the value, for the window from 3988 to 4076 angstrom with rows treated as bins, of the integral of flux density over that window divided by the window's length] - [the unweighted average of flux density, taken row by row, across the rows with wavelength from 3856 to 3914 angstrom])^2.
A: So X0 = 0.066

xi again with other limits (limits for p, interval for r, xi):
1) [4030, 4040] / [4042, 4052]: 0.070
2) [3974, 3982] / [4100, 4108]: 0.100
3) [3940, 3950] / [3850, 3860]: 0.070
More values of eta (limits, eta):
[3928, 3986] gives 1.57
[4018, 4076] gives 1.41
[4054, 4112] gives 1.64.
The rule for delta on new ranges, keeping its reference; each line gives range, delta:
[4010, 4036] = 0.038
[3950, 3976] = 0.262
